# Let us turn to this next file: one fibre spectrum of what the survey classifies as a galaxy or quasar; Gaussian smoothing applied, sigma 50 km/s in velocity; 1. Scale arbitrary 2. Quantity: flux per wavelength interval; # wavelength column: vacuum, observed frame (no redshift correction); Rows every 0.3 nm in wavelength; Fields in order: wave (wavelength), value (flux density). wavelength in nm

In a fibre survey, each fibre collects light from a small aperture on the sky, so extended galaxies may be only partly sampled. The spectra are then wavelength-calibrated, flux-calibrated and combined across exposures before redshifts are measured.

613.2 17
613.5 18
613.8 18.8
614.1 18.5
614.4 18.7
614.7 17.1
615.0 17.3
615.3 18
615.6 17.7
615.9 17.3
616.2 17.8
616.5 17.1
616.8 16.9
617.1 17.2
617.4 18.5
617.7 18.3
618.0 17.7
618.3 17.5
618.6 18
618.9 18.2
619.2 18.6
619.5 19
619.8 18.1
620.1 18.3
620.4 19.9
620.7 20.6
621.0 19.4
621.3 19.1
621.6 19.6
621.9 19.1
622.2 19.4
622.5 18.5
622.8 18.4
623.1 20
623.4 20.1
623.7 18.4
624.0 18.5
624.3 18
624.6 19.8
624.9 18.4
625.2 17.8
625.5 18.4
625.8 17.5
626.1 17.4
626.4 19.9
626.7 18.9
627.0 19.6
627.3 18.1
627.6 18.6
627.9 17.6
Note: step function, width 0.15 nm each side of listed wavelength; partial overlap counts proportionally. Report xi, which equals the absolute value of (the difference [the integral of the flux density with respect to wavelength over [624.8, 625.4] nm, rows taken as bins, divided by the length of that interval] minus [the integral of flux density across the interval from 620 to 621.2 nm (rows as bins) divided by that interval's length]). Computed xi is 1.48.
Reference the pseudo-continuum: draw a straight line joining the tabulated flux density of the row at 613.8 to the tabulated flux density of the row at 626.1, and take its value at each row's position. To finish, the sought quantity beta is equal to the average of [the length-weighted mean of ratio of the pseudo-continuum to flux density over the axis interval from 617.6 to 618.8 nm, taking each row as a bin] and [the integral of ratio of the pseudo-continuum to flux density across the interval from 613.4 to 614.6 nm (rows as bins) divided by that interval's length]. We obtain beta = 1.02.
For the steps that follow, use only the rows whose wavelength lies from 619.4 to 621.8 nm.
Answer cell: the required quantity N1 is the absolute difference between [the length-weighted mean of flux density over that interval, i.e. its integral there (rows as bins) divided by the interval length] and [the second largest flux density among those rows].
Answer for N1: 0.65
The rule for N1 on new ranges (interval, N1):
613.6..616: 0.76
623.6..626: 0.17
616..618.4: 0.68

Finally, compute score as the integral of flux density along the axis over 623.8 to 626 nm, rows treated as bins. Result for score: 40.3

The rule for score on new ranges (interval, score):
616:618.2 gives 38.8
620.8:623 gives 42.1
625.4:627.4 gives 37.1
